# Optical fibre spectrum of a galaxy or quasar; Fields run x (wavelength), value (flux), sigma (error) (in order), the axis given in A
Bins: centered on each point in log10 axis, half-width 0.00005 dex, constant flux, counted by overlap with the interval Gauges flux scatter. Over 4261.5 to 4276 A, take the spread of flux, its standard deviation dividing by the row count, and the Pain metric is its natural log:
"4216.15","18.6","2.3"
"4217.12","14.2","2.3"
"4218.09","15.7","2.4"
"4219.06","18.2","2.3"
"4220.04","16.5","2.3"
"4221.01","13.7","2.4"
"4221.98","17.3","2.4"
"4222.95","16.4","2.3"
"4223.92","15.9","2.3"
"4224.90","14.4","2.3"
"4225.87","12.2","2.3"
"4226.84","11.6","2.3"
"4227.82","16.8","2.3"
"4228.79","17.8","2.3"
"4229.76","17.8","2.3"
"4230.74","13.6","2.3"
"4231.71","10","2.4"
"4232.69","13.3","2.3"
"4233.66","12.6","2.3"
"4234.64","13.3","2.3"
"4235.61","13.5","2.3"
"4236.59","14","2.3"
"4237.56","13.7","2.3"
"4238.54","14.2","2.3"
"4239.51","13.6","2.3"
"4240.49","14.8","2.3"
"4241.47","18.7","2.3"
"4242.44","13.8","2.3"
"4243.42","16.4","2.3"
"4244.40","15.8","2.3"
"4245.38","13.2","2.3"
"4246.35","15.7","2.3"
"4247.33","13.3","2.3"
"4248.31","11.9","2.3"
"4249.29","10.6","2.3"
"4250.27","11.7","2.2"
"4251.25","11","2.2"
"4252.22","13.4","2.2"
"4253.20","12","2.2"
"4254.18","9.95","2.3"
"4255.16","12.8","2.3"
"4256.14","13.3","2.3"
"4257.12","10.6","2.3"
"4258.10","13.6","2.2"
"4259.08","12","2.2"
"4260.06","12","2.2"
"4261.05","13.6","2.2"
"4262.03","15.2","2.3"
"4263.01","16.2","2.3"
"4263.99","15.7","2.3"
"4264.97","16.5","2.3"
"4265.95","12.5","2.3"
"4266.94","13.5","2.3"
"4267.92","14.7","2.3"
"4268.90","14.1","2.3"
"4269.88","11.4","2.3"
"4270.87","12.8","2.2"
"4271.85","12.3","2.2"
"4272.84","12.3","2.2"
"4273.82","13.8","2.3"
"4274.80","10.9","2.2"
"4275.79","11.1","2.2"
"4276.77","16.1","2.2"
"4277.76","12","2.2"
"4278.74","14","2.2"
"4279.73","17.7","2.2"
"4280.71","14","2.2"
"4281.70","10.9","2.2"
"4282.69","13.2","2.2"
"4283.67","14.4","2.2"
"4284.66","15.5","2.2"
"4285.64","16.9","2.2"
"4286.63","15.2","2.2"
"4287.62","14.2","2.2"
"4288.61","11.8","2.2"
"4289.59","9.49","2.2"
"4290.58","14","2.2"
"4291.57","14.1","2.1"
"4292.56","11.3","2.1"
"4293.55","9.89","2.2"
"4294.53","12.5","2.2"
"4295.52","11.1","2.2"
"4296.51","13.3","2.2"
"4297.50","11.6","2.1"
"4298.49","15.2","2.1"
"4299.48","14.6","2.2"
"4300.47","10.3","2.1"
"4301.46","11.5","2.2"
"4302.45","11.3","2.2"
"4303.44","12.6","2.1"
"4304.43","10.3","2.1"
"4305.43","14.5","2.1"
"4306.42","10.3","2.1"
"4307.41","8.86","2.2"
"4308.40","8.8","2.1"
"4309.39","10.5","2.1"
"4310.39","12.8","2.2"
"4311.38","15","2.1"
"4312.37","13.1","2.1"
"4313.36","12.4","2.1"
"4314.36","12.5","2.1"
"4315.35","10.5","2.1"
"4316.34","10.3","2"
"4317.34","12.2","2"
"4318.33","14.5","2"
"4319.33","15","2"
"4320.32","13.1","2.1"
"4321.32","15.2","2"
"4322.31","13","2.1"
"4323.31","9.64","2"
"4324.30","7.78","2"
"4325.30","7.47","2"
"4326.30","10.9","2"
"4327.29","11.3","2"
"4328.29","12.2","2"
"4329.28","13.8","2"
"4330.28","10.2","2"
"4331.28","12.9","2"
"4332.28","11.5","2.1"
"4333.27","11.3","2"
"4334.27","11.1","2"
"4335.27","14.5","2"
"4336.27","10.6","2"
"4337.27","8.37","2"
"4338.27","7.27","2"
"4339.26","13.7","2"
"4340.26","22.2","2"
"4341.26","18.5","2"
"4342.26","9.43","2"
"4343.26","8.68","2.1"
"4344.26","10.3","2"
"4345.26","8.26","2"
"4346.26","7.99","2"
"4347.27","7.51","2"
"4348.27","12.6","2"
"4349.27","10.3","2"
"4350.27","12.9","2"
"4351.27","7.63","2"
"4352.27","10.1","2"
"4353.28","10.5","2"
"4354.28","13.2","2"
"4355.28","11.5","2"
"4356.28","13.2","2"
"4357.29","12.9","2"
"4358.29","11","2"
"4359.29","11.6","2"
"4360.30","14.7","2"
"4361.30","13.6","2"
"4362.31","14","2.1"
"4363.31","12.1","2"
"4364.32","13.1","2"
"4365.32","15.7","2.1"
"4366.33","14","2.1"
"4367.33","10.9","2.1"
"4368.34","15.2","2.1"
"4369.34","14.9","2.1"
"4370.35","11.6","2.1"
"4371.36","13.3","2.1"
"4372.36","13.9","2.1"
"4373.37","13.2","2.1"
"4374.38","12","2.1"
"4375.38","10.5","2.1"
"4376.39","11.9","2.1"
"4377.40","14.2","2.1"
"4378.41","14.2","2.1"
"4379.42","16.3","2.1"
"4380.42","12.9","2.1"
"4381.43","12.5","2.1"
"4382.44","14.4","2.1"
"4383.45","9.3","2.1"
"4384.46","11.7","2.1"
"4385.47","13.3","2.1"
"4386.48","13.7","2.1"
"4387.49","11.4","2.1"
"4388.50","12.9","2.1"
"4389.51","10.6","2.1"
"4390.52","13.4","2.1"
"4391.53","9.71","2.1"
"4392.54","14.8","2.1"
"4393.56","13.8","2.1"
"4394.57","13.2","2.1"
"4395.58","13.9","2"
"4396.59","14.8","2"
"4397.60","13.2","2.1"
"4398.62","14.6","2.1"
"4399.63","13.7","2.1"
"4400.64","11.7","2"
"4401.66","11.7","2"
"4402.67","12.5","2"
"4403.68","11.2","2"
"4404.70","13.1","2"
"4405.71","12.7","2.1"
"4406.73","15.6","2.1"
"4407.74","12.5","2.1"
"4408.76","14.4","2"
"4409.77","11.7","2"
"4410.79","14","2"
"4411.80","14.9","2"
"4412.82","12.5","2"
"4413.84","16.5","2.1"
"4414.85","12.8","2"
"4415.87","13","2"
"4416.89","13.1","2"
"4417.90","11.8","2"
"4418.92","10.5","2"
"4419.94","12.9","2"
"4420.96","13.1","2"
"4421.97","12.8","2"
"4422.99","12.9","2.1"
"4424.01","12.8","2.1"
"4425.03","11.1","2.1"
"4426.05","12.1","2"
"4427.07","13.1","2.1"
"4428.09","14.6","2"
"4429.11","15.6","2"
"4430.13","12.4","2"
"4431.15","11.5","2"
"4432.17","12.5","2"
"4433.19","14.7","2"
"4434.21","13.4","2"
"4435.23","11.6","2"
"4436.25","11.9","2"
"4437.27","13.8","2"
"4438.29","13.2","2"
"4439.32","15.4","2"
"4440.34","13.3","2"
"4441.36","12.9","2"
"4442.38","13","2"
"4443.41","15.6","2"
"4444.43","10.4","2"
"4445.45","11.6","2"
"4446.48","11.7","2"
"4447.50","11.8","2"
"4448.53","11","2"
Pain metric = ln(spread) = 0.57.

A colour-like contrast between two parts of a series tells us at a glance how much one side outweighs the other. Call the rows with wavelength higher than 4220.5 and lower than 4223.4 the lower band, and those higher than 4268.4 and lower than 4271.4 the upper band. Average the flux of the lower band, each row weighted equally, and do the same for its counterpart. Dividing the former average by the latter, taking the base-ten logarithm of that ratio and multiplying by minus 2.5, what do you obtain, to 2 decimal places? -0.23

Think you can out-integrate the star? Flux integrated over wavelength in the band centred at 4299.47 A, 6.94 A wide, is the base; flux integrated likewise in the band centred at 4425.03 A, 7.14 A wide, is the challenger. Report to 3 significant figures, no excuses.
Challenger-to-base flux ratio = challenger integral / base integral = 1.05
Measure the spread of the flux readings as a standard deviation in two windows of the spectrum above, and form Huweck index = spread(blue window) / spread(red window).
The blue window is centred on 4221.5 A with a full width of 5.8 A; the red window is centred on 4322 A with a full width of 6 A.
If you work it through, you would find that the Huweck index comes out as 0.51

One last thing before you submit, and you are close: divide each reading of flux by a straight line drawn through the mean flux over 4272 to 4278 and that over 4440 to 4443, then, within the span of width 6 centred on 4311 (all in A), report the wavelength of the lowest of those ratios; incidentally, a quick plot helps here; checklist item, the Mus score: 4308.40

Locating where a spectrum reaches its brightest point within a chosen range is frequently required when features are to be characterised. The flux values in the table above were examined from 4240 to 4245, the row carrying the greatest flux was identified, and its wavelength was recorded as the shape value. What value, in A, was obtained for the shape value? 4241.47 A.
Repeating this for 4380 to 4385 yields 4382.44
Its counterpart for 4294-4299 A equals 4298.49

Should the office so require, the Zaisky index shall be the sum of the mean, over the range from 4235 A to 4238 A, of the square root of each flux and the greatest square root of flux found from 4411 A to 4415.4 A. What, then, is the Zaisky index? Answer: 7.77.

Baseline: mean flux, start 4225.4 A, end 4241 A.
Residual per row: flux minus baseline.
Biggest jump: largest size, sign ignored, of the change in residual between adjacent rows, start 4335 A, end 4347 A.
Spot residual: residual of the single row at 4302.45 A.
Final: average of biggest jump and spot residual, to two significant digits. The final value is 3.2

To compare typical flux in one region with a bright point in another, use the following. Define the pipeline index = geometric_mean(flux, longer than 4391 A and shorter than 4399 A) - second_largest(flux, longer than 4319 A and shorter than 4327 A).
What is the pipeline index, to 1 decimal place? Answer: -1.6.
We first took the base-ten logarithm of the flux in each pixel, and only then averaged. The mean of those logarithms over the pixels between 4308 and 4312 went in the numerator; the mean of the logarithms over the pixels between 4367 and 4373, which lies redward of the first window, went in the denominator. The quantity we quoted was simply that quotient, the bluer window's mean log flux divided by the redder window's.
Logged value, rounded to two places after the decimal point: 0.95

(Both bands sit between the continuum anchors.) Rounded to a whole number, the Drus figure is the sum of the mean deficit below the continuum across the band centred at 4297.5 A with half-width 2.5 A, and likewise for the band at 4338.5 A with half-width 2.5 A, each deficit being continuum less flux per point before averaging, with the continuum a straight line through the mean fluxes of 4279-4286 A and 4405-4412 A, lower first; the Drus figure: 3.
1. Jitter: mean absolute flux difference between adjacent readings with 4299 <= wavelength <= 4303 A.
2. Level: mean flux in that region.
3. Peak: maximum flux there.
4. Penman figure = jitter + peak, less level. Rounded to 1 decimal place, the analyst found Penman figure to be 4.6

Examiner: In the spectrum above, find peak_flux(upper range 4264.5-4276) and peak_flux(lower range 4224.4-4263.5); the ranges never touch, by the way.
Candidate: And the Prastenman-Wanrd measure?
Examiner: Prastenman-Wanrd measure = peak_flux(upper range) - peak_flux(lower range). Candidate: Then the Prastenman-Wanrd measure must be -2.2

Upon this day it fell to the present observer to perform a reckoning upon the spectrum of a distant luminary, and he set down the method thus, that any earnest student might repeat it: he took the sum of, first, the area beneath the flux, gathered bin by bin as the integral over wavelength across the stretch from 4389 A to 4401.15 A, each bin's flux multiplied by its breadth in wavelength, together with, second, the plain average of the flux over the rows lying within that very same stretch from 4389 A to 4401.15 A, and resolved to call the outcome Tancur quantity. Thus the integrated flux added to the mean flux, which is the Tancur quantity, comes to 172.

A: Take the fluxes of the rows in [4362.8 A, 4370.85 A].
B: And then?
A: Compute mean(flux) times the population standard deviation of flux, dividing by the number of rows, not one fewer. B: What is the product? 22.5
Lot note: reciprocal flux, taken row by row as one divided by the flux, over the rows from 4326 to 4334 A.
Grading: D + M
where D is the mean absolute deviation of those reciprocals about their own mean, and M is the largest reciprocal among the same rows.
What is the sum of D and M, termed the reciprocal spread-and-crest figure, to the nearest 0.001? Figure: 0.104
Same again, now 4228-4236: 0.109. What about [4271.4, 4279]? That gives 0.100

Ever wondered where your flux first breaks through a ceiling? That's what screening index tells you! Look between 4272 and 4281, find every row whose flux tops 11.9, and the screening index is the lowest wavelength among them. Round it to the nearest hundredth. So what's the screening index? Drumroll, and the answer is 4272.84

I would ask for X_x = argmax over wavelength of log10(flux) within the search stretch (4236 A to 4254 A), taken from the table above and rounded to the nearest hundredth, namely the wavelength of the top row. 4241.47 A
